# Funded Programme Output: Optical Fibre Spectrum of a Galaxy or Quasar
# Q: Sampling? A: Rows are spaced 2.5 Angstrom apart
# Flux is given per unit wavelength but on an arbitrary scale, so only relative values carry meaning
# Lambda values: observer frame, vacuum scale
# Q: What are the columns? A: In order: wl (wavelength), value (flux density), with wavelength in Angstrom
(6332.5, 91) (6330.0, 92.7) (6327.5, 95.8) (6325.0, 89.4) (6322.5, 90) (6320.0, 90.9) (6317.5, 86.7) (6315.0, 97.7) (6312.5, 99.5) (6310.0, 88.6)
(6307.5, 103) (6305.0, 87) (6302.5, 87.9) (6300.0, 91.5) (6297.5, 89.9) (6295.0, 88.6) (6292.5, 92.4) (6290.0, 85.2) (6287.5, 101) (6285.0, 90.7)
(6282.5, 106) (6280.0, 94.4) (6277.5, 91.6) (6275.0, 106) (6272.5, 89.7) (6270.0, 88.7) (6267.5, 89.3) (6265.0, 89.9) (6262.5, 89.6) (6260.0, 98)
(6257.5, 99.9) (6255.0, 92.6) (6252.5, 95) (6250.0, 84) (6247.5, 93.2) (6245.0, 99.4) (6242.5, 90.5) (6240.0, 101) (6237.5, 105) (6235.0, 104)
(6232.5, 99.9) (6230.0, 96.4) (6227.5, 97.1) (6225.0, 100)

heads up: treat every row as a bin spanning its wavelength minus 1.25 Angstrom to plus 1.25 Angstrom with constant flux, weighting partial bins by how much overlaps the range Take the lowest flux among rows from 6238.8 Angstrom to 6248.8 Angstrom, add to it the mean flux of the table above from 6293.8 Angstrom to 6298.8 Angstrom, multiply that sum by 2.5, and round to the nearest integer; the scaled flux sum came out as 449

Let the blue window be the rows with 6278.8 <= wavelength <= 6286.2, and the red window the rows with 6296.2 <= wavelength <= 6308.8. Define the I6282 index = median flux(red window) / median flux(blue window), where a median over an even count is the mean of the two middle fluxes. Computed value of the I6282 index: 0.95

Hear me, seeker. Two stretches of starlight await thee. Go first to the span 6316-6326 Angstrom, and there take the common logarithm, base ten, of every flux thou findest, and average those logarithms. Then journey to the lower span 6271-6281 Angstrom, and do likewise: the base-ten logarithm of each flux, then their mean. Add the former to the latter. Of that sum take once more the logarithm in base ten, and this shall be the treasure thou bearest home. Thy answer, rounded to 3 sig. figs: 0.594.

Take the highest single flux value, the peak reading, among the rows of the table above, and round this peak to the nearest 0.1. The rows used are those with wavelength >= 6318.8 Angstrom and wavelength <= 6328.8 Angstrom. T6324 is 95.8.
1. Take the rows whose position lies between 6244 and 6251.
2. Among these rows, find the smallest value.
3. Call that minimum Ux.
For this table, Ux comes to 84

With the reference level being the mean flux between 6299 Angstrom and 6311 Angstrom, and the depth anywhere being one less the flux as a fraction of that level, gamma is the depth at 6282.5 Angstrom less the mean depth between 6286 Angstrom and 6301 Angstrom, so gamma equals -0.16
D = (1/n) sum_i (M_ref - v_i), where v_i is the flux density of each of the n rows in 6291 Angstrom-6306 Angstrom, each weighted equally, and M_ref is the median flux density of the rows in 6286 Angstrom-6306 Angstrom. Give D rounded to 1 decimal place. -0.3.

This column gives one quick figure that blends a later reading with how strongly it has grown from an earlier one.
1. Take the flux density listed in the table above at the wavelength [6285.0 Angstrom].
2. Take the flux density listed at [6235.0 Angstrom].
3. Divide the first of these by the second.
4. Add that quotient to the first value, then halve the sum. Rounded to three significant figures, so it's 45.8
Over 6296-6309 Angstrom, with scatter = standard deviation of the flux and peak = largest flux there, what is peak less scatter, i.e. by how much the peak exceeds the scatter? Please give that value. 97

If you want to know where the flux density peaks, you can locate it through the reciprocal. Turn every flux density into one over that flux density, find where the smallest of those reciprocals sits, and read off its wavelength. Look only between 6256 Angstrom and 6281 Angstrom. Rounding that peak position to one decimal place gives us 6275.0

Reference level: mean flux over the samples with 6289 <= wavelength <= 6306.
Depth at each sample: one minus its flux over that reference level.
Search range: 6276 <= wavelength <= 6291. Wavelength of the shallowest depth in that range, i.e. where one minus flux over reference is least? 6282.5 Angstrom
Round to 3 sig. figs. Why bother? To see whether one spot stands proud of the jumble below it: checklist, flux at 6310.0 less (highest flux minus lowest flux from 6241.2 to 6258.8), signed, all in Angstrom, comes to 72.7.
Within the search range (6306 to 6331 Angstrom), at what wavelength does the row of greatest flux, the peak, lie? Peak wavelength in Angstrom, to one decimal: 6307.5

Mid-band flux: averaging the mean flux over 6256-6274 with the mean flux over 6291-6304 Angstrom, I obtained 91.1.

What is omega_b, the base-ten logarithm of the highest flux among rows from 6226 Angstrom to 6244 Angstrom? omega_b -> 2.02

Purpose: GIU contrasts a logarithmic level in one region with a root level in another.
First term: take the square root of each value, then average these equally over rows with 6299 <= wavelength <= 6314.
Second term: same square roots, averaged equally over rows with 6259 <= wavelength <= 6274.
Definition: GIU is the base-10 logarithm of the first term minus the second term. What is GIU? -8.55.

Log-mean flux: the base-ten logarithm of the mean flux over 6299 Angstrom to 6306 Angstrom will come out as 1.95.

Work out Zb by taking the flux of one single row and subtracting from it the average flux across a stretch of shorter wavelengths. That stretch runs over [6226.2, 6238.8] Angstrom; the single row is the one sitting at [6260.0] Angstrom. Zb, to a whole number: -2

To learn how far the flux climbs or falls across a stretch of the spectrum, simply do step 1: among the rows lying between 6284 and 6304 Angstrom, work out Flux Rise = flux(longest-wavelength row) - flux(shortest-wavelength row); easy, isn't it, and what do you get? -2.8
